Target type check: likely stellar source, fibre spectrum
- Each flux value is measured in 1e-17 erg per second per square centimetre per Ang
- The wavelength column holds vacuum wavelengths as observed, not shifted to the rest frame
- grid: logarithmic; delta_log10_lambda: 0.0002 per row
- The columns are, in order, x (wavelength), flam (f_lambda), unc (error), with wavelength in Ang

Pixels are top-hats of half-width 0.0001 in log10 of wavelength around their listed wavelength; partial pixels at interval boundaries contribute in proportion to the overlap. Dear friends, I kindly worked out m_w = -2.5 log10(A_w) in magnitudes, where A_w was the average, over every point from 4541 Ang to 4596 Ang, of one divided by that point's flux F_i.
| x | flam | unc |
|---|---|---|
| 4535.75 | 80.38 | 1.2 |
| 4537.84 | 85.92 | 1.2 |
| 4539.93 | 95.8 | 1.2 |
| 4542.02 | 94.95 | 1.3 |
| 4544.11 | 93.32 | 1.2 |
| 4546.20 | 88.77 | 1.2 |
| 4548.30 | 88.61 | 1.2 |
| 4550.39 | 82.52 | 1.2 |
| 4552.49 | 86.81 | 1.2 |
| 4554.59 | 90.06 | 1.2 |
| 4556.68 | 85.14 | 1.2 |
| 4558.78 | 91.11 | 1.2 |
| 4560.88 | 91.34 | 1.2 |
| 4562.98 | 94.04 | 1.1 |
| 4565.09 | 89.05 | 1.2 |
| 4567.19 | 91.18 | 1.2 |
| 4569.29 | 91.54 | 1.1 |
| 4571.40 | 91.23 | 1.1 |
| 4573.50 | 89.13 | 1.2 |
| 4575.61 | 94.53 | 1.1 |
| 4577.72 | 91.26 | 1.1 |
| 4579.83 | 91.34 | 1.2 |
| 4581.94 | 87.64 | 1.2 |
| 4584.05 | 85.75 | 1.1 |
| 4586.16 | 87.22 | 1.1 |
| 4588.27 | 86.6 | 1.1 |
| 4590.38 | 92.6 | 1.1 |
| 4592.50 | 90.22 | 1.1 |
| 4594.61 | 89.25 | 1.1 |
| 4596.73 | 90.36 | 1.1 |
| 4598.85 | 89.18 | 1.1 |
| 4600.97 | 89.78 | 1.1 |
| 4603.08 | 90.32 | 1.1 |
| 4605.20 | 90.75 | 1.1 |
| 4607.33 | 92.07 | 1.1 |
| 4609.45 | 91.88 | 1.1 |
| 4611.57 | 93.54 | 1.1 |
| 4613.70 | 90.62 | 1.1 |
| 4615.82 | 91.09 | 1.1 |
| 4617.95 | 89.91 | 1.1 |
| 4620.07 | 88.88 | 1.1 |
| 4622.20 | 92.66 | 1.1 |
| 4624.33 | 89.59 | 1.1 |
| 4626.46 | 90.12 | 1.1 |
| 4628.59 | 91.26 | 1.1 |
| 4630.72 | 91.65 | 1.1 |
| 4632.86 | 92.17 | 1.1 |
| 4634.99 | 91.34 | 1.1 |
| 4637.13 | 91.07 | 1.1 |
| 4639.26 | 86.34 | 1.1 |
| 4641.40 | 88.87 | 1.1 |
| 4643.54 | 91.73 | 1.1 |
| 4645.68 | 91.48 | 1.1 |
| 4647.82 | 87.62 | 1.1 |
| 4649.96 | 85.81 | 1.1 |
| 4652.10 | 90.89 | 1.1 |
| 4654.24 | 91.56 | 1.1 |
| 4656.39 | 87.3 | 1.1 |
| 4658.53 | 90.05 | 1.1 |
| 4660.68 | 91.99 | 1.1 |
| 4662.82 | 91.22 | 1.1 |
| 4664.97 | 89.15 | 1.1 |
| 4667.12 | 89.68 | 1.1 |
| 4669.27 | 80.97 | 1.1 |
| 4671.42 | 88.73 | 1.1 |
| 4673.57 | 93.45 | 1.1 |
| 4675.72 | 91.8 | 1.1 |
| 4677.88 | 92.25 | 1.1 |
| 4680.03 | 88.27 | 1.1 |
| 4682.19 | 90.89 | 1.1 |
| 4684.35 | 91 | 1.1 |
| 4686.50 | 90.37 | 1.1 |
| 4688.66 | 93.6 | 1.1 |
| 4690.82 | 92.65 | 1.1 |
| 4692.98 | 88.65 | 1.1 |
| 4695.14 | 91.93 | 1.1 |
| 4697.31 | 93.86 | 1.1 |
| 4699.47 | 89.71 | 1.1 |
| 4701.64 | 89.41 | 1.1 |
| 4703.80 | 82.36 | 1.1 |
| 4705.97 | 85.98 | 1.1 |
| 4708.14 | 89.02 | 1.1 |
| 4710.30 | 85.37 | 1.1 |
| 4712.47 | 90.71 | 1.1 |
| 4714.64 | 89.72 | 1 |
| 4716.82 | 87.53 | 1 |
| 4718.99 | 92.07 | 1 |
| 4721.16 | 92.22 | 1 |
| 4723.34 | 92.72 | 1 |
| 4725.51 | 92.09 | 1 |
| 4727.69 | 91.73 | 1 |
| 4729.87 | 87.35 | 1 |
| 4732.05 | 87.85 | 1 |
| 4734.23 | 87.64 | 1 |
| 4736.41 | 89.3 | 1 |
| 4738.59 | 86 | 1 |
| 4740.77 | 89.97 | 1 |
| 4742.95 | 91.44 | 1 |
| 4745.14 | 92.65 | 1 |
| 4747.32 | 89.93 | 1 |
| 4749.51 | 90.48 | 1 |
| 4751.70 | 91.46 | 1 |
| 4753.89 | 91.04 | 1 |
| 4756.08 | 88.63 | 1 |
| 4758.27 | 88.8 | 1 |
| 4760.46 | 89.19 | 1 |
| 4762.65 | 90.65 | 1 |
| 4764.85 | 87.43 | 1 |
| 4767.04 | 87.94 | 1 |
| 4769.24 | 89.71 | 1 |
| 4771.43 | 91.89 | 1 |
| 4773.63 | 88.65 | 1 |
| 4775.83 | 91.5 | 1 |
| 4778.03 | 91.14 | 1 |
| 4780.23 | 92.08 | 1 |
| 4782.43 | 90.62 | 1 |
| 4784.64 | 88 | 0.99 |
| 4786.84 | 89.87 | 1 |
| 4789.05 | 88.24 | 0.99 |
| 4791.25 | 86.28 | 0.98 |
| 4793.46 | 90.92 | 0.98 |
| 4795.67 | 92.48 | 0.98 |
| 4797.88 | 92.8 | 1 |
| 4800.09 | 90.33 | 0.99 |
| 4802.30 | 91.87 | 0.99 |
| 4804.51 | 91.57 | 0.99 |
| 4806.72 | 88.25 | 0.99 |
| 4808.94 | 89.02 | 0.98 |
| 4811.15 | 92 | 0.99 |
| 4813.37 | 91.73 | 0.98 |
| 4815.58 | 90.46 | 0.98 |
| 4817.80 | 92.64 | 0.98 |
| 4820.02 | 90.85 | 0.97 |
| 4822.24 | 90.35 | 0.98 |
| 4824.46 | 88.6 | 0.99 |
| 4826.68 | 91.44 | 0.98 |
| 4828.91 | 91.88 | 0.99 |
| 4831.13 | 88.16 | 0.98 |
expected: 4.88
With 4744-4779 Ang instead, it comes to 4.89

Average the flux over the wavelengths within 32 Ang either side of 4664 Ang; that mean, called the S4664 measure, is 90.1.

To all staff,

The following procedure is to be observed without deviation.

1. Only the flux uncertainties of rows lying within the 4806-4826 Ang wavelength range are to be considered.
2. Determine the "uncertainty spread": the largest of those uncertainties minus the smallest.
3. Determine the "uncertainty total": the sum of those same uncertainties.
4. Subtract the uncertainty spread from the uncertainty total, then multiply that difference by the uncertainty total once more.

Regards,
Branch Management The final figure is 78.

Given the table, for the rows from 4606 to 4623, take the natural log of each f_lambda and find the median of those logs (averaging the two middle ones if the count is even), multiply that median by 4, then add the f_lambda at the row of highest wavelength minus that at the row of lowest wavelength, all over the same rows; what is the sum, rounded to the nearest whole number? 19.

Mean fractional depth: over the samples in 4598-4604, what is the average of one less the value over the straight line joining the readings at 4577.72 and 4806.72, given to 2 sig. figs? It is 0.013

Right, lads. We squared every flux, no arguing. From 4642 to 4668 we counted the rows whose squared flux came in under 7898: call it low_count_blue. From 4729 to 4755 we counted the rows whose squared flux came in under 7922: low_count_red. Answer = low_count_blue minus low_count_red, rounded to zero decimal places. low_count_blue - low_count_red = -1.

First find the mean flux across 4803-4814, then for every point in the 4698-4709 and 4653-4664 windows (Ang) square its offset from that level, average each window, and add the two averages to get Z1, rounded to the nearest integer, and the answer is 21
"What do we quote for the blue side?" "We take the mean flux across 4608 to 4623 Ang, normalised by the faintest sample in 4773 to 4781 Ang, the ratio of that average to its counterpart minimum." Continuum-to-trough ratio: 1.03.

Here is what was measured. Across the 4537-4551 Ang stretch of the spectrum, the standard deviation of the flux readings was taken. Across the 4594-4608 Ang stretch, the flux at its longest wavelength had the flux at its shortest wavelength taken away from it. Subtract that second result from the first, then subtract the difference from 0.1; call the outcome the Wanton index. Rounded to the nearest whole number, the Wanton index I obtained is -2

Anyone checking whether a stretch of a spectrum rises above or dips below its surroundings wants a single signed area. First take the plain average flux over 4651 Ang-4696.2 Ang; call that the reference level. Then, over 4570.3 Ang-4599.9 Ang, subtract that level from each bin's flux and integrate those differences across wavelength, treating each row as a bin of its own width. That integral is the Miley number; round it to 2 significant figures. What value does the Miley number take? -17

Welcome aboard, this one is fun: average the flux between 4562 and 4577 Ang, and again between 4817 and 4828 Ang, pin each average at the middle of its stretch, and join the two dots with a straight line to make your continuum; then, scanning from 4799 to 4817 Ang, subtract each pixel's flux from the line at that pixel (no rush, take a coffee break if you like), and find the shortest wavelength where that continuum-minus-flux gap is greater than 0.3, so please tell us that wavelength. 4800.09 Ang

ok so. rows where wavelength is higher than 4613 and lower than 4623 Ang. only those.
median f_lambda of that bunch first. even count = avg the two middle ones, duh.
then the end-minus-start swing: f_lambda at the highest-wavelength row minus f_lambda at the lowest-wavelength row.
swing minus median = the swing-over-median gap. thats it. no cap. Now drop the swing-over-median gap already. -89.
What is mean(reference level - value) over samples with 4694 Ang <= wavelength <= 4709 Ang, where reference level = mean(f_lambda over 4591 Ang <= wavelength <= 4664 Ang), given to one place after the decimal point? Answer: 1.5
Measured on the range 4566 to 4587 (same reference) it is 0.3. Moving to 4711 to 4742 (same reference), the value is 0.6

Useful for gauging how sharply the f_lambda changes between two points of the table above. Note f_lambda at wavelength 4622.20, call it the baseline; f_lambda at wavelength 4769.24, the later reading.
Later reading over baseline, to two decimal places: 0.97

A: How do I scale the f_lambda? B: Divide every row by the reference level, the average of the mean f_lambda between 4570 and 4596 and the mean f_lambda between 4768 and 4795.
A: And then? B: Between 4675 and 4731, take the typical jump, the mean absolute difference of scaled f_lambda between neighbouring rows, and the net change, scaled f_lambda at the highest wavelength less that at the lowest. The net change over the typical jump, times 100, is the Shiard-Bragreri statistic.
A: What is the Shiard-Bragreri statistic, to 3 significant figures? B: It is -179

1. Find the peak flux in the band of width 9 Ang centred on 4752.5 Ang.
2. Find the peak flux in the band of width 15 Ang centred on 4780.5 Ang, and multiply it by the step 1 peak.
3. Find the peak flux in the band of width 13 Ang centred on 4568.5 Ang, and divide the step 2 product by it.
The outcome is 89.6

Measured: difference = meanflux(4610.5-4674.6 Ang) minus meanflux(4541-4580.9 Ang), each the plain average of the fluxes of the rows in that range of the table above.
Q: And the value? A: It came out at -0.3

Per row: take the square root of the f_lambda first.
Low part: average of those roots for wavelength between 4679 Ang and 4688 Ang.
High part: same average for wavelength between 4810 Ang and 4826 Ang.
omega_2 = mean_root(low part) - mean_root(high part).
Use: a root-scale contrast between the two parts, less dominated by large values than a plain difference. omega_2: -0.04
